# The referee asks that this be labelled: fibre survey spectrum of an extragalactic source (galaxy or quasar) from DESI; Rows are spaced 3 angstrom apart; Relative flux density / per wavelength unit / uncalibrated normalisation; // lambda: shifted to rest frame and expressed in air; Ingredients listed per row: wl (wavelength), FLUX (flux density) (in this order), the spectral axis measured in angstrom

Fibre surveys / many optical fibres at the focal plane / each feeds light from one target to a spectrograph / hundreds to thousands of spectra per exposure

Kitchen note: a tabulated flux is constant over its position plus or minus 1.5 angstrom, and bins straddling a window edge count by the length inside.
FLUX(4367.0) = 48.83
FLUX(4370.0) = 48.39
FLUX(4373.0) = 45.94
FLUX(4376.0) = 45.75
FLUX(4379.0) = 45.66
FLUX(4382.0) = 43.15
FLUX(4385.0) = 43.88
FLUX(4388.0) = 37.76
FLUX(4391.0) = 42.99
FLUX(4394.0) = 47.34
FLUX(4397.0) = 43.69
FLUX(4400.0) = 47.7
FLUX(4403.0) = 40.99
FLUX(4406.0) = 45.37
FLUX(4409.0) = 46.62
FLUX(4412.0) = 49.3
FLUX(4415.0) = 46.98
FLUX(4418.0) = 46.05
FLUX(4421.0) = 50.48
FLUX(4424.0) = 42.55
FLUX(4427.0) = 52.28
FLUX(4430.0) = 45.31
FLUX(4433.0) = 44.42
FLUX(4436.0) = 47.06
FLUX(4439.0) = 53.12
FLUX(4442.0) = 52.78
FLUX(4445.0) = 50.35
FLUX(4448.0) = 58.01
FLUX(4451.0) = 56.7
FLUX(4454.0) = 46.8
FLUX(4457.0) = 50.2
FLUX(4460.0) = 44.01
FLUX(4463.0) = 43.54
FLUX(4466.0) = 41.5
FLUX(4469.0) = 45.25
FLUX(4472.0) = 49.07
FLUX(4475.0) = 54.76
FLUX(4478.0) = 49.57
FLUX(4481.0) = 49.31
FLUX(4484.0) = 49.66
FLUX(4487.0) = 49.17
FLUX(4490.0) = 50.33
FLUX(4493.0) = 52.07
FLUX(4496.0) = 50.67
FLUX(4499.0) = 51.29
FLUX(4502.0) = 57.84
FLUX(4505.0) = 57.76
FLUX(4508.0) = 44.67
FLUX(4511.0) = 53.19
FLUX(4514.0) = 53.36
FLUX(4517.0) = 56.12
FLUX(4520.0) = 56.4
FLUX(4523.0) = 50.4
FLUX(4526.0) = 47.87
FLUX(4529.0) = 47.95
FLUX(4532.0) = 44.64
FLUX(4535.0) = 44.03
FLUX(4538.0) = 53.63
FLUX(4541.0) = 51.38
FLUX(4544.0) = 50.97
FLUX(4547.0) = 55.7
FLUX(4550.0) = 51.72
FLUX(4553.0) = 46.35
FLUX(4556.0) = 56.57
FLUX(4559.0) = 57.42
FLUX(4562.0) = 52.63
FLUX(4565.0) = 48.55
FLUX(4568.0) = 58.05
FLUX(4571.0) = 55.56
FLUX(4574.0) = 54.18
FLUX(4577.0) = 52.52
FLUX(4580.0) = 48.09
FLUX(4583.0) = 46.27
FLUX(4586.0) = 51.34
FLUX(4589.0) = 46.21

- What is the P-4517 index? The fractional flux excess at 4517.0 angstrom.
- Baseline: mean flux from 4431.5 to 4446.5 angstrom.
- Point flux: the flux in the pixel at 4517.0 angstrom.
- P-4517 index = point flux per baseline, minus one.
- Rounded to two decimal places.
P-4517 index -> 0.13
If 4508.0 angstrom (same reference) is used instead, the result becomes -0.10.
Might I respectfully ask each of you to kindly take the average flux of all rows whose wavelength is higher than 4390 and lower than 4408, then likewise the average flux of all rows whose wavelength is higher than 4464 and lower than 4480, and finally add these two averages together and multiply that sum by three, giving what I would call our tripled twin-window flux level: 278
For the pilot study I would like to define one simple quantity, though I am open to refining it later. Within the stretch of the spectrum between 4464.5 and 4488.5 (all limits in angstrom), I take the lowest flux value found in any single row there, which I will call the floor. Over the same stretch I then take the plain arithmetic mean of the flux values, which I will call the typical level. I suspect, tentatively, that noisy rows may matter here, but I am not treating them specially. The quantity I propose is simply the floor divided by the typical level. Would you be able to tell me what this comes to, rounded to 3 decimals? 0.855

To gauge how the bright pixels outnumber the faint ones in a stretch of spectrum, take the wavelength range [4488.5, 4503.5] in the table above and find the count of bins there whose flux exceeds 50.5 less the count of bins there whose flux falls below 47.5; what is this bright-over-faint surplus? 4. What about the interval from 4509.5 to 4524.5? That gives 4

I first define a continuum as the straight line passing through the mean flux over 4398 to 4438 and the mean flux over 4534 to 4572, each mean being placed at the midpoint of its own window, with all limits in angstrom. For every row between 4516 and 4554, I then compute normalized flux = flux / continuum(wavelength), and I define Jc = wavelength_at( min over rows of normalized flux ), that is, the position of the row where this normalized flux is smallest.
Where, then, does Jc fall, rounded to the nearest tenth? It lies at 4535.0 angstrom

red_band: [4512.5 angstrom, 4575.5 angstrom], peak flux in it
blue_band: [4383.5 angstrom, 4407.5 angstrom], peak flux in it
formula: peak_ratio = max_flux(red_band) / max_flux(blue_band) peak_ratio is 1.22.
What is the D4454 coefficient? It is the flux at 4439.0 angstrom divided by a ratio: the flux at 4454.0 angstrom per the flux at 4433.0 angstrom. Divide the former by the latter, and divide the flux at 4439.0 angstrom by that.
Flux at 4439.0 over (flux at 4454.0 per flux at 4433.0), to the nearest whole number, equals 50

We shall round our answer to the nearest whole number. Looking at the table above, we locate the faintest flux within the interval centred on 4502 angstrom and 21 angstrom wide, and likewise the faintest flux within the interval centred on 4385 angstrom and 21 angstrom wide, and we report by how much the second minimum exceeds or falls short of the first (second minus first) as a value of -7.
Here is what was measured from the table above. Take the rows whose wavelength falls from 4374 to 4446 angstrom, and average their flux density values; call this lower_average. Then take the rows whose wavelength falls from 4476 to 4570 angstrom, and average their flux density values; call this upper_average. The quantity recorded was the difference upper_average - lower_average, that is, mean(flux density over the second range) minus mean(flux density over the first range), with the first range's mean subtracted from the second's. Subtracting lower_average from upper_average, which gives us 5.3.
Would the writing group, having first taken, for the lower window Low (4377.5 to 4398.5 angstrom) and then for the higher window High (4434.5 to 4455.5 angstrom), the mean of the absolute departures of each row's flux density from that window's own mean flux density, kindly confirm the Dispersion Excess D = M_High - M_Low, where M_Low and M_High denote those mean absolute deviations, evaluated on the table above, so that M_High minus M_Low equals 1.6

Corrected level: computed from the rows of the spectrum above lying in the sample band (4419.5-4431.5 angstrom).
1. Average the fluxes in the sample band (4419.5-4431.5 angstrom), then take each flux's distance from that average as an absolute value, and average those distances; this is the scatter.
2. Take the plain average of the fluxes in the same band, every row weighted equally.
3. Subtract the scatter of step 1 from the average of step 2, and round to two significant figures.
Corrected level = 44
